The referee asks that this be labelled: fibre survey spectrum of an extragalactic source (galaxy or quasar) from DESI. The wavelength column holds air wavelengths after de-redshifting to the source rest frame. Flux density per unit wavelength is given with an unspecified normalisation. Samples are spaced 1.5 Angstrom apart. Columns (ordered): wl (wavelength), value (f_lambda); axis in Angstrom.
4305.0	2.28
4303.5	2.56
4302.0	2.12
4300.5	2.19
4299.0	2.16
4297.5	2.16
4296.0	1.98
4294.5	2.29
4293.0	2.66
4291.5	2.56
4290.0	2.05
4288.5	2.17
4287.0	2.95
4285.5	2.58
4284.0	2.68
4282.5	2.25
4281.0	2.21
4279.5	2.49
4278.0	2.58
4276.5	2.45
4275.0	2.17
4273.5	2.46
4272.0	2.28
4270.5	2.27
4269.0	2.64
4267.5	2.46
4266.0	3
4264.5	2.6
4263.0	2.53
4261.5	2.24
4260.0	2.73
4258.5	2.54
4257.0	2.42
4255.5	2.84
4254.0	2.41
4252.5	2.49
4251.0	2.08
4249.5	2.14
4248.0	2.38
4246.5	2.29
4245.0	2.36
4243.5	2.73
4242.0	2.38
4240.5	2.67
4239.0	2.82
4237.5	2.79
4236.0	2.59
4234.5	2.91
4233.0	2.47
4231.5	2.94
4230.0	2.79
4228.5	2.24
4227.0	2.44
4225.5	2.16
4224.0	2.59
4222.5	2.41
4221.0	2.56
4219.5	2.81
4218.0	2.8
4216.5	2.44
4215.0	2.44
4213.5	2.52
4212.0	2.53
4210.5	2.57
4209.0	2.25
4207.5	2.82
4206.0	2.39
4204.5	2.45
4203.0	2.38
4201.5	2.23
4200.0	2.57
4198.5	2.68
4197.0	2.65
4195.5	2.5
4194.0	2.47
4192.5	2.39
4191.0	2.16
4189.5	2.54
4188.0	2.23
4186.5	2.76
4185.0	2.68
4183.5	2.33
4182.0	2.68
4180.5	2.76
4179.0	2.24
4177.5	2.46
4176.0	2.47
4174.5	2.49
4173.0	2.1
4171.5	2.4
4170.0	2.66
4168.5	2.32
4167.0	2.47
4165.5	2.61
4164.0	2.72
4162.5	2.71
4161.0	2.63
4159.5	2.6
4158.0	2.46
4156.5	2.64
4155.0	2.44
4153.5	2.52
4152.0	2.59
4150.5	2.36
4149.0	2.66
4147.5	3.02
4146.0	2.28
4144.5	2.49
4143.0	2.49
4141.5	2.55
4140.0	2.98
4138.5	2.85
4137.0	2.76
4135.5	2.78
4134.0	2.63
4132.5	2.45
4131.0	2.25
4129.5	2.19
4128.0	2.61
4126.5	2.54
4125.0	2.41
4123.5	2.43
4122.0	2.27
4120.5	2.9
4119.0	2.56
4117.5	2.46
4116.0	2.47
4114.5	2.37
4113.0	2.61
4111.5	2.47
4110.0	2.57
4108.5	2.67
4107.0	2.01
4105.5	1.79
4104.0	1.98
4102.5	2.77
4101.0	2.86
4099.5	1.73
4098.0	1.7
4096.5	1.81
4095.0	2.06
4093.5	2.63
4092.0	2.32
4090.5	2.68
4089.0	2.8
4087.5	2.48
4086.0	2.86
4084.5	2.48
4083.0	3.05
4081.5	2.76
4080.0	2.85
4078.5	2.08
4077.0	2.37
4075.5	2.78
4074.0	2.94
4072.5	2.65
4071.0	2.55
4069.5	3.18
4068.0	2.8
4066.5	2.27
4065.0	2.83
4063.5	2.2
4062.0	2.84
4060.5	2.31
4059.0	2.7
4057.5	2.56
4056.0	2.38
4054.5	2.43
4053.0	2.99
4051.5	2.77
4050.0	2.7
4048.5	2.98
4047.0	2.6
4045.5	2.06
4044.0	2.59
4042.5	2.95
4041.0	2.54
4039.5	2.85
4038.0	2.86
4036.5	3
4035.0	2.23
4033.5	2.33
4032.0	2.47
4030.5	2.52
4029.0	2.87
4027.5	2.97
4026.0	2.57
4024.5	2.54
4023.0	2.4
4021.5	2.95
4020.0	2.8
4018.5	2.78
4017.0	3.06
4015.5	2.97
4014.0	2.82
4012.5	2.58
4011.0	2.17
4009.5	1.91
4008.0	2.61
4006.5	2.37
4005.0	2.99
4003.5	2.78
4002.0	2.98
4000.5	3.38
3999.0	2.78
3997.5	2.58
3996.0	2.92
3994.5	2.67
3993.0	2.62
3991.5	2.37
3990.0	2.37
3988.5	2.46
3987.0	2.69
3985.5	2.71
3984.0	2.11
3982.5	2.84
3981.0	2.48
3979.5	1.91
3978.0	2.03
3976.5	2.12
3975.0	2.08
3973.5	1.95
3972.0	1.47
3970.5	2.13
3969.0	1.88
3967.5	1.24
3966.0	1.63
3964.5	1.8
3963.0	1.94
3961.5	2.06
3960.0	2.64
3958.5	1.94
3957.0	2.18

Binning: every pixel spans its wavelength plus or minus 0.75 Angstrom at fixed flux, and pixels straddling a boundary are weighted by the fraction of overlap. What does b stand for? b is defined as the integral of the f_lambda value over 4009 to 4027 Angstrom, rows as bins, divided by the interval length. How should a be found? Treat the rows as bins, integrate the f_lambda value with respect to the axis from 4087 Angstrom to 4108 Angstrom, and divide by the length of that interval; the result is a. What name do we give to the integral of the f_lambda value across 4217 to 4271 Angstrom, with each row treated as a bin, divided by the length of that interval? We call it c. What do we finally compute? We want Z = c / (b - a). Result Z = 7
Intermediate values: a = 2.26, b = 2.64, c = 2.54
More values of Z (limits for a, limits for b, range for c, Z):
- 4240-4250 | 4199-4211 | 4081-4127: 65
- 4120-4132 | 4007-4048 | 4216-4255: 13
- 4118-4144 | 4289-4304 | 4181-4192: -8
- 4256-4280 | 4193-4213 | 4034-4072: 819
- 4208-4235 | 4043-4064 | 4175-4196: 61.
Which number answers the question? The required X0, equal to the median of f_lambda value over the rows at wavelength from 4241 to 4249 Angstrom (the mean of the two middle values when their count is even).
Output 2.38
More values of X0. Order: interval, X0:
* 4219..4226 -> 2.56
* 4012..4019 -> 2.82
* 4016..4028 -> 2.79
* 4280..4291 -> 2.25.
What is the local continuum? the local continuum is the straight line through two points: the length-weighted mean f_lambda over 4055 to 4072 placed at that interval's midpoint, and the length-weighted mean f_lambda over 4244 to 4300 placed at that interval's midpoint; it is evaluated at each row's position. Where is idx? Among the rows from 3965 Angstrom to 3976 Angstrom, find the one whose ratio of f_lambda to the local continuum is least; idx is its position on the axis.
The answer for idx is 3967.5 Angstrom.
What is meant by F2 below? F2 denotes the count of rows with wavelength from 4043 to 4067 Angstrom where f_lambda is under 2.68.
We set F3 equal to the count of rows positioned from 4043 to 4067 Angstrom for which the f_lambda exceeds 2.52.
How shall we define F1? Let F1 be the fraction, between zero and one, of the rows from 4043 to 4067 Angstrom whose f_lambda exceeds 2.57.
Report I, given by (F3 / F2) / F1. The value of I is 1.98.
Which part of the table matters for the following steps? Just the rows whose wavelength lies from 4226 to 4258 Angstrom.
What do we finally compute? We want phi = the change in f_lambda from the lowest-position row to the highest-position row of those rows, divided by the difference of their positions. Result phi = -0.001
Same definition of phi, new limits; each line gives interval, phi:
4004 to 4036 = -0.025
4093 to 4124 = -0.007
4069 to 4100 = -0.048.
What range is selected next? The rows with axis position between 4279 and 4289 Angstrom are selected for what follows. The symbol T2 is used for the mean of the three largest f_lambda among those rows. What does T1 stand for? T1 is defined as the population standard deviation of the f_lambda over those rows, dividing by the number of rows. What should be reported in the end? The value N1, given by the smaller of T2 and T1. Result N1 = 0.265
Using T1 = 0.27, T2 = 2.74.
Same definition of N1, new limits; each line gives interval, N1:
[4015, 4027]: 0.220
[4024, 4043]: 0.248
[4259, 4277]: 0.226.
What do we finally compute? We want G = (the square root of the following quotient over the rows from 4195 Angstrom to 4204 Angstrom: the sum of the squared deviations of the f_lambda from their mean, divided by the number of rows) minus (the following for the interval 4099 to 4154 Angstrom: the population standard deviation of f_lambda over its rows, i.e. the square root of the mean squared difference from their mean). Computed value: -0.14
